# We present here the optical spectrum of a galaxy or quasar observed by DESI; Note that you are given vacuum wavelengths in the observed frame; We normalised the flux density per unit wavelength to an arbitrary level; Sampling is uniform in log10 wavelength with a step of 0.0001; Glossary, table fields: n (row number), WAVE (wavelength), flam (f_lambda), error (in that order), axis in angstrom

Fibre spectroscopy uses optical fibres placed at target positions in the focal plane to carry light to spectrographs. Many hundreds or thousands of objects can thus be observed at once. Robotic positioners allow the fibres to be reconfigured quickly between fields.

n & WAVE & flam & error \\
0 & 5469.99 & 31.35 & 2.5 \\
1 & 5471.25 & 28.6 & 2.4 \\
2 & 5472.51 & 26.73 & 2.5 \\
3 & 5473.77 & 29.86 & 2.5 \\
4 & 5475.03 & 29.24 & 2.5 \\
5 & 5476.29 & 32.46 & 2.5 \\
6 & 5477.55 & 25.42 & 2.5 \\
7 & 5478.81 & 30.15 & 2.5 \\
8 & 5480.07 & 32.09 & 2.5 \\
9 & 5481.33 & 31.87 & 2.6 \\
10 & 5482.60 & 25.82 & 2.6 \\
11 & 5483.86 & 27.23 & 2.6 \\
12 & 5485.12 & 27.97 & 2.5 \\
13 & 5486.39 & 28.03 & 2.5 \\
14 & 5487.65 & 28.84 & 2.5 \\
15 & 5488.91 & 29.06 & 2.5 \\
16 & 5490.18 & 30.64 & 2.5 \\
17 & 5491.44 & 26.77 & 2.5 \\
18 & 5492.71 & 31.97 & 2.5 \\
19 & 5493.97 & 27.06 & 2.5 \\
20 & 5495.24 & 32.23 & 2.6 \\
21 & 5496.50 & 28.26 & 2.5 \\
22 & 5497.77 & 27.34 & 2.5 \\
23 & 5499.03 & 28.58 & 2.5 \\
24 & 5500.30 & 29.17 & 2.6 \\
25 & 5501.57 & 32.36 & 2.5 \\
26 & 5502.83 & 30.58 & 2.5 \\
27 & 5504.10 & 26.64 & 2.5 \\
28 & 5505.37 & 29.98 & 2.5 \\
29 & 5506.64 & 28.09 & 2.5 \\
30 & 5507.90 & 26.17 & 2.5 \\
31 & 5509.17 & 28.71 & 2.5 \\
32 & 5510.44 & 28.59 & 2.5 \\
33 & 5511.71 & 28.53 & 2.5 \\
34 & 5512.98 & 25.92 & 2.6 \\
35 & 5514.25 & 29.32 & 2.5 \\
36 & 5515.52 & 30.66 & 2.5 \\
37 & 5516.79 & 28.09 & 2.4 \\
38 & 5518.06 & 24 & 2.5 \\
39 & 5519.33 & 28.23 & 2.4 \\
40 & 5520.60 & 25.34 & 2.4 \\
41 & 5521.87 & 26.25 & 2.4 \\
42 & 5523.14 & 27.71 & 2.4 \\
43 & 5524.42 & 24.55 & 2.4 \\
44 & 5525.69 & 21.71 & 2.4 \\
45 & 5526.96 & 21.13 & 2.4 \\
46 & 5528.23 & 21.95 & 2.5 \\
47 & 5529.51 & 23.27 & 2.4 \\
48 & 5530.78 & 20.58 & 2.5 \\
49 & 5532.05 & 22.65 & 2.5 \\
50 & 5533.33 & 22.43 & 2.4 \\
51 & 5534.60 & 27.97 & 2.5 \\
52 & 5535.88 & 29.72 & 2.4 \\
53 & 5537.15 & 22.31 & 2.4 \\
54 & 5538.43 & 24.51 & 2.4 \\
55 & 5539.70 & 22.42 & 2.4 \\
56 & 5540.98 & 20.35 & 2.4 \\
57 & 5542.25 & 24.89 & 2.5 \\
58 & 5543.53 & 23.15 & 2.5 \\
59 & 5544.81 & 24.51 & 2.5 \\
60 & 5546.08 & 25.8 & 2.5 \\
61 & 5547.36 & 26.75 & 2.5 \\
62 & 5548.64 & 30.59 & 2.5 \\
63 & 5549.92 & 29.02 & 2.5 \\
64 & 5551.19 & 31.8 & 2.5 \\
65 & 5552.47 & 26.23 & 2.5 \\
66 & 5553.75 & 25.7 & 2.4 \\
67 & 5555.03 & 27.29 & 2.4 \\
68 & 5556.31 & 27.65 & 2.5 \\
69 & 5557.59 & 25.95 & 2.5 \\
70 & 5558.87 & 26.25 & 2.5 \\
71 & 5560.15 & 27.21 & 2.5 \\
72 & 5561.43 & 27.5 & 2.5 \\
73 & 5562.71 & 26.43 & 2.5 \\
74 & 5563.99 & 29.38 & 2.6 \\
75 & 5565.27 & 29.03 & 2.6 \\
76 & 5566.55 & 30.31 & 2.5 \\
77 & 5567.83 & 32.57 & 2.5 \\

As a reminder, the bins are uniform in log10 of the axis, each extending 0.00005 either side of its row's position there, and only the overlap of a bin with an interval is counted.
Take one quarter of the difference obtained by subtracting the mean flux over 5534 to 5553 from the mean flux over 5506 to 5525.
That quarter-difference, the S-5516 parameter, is 0.34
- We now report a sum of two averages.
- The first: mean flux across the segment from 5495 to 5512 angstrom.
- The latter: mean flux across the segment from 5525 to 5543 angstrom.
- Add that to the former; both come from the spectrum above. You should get 52.2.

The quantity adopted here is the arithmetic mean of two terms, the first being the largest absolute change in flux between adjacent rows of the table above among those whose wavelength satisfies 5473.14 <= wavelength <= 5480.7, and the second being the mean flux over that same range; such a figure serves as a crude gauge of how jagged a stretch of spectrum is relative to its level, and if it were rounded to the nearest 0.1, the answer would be 18.5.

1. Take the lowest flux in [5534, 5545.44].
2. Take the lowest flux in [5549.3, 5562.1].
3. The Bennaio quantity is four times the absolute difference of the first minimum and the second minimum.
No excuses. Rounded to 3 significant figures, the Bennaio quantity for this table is 21.4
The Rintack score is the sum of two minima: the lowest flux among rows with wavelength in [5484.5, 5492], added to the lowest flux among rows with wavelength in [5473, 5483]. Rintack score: 52.2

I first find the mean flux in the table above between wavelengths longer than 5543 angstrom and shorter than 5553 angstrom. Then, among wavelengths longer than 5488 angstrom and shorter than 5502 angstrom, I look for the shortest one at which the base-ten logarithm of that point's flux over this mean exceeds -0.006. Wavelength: 5488.91 angstrom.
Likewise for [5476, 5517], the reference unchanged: 5476.29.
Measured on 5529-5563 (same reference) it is 5534.60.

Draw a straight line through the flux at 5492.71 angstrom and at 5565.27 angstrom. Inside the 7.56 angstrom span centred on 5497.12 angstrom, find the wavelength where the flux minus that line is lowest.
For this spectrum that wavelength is 5493.97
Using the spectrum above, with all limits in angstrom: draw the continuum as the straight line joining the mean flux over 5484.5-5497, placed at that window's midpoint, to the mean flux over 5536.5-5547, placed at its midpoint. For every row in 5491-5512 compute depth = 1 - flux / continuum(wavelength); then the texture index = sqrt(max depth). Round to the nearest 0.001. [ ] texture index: 0.278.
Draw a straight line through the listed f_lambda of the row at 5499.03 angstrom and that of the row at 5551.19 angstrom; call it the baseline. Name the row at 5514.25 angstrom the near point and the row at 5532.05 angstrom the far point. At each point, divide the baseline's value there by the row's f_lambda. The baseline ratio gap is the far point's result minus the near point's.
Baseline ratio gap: 0.3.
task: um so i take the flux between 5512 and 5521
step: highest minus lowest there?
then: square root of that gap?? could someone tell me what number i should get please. 2.58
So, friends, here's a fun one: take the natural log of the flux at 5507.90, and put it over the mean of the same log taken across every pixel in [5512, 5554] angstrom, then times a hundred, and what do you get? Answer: 101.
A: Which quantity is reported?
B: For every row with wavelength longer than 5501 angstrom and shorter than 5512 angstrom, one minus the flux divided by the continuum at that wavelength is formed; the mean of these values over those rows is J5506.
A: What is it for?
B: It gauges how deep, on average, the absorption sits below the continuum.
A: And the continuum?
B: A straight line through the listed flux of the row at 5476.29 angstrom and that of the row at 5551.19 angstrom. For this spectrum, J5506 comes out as 0.104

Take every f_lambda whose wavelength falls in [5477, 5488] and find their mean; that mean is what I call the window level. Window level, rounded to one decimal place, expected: 28.6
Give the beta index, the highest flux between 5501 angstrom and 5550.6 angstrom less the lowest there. 12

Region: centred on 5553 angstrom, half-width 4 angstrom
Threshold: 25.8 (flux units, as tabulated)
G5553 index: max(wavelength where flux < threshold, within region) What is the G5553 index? 5553.75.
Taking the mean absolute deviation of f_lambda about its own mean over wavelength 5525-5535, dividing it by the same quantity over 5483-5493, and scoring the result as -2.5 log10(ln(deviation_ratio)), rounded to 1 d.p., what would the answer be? 2.5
